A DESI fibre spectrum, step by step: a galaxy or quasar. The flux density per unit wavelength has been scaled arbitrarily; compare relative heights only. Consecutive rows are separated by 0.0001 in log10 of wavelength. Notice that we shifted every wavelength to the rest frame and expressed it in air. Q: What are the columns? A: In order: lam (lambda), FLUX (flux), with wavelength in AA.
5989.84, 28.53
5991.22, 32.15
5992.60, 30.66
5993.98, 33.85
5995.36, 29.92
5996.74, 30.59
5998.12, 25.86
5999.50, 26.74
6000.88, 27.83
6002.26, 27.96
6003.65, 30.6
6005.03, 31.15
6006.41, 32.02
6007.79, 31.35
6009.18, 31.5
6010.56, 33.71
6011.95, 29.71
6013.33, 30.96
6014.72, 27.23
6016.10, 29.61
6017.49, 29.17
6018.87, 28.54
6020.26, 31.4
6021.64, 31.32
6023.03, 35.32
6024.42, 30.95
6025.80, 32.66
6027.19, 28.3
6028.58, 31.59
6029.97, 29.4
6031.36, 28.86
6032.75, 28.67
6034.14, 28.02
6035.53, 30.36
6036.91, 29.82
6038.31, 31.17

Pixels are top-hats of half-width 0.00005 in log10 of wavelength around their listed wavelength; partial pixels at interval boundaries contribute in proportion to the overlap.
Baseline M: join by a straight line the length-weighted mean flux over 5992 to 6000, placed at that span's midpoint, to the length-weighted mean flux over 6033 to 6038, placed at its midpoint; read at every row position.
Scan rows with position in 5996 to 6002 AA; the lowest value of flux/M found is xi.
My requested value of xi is 0.87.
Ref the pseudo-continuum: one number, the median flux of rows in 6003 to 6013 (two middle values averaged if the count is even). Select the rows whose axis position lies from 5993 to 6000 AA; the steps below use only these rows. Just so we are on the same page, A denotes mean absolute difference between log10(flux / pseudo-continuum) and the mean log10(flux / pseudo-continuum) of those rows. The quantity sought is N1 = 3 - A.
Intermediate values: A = 0.037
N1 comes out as 2.96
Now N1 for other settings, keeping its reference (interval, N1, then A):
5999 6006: 2.98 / 0.024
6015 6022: 2.98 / 0.016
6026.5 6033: 2.99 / 0.013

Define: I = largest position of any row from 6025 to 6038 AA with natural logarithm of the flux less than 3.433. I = 6036.91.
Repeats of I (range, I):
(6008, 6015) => 6014.72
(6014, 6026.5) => 6024.42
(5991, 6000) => 5999.50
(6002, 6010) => 6003.65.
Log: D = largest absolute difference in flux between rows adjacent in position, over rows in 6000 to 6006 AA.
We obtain 2.6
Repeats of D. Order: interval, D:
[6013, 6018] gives 3.7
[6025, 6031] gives 4.4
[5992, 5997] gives 3.9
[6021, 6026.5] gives 4.4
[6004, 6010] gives 0.9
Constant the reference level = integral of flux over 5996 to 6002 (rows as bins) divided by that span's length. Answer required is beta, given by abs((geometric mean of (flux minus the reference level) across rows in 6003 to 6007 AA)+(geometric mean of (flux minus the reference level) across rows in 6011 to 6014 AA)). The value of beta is 5.8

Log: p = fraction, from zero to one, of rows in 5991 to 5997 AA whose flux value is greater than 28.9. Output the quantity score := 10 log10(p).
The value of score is 0.0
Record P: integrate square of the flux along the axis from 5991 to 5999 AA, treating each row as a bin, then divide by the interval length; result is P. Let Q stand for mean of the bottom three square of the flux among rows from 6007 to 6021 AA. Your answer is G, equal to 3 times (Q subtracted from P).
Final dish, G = 371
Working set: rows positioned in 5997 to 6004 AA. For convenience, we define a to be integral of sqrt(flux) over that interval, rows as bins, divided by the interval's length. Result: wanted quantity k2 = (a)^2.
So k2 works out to 27.8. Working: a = 5.27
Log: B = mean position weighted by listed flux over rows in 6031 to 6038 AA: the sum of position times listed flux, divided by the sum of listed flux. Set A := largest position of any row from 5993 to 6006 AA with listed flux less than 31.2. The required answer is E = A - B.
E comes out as -29.1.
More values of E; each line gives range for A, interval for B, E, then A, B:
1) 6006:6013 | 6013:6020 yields -4.1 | 6011.95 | 6016.1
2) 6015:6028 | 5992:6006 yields 28.5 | 6027.19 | 5998.7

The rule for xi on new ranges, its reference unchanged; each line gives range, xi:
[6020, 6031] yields 0.96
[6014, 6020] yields 0.92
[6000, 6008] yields 0.94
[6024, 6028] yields 0.96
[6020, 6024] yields 1.06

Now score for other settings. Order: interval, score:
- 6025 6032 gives -2.2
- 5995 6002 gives -4.0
